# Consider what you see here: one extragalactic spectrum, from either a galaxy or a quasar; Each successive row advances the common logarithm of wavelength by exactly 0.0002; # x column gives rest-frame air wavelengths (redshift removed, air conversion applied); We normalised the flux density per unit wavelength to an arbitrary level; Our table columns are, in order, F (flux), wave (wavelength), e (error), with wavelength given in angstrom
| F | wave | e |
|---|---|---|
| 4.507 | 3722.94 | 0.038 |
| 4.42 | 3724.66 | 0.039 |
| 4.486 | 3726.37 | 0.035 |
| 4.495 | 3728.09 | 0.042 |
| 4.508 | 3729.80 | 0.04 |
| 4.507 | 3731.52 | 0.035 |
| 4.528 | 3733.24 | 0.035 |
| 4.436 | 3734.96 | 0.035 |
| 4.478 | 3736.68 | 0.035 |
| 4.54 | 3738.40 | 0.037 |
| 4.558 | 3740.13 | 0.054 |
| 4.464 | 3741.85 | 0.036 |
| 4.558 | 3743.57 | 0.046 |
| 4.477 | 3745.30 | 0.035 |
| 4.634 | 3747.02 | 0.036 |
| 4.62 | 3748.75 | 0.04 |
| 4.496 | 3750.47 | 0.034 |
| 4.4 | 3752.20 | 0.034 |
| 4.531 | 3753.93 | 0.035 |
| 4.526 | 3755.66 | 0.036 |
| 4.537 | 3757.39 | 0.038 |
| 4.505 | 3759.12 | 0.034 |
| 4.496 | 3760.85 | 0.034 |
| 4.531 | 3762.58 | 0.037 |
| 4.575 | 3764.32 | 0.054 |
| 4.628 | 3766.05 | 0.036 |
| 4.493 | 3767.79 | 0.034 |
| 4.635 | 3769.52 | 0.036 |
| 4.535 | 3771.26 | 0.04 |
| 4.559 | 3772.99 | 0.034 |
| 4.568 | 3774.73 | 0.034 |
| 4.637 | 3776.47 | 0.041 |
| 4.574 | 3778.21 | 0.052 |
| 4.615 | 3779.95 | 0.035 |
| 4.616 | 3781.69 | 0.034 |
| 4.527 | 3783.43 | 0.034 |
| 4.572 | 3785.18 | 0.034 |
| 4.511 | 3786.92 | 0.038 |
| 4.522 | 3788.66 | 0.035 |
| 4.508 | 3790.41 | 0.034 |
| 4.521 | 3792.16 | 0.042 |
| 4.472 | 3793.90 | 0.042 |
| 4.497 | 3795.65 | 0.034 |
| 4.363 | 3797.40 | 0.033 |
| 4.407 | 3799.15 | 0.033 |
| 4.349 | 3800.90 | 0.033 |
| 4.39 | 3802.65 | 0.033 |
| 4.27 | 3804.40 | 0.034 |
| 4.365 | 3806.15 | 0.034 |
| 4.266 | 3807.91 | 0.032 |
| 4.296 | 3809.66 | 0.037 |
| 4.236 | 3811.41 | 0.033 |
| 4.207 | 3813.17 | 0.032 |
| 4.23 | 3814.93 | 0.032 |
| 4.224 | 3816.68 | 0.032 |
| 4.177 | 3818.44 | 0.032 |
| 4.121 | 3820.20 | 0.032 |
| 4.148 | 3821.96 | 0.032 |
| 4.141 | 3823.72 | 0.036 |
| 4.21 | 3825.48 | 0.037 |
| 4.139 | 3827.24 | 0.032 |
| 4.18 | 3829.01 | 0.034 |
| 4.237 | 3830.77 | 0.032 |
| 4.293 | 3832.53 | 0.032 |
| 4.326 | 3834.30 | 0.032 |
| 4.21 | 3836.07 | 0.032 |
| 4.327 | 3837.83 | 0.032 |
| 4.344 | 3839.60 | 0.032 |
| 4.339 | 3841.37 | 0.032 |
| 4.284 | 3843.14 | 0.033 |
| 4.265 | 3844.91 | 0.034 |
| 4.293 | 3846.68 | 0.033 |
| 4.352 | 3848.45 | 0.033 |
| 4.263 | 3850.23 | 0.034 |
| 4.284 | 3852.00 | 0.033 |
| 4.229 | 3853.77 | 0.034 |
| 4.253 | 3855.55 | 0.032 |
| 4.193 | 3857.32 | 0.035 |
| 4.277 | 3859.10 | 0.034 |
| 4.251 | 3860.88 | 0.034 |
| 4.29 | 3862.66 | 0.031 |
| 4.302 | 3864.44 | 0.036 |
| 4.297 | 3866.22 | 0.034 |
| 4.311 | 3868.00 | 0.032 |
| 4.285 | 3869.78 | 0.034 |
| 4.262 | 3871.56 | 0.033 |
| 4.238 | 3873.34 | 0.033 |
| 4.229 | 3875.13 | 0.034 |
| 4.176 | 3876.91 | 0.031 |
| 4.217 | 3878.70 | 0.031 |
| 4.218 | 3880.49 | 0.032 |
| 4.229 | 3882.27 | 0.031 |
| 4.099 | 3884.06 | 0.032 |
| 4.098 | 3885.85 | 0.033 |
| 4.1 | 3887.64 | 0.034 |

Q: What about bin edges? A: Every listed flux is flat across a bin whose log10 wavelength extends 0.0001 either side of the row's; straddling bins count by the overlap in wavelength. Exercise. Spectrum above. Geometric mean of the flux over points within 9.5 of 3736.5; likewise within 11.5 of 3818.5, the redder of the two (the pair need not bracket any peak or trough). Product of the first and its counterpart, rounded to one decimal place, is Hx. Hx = 18.9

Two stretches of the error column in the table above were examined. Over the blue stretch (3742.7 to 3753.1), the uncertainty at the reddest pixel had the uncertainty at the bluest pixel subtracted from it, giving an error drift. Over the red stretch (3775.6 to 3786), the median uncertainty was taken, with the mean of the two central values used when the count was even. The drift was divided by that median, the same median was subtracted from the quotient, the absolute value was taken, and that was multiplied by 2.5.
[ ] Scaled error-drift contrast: 0.96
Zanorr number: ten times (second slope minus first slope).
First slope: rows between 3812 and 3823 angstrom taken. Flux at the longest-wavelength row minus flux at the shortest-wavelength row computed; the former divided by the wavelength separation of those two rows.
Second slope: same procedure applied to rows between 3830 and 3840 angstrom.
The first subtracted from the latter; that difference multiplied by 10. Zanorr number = 0.19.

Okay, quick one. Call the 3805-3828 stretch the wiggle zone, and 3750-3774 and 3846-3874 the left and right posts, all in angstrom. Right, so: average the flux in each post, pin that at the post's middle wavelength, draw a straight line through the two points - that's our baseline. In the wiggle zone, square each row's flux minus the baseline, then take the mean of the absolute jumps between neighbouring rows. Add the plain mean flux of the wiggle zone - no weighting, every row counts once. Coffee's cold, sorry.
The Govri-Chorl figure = 4.23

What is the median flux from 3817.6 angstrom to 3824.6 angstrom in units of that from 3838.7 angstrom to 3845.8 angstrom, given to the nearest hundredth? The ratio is 0.96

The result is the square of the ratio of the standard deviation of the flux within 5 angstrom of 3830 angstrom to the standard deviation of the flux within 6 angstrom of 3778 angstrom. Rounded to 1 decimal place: 3.2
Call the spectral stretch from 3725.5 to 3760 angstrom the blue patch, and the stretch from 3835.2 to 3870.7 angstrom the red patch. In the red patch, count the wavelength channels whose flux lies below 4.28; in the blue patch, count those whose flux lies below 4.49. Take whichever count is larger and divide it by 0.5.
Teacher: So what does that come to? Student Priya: 16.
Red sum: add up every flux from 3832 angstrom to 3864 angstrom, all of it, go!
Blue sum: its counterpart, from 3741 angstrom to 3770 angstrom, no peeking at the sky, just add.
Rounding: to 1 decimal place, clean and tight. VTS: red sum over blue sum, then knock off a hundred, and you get -99.0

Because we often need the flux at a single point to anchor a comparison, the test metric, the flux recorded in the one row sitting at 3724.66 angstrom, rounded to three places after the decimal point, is 4.420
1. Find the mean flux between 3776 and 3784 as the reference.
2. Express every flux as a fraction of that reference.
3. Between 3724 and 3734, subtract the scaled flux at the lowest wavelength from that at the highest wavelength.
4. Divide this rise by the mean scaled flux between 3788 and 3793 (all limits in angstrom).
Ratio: 0.024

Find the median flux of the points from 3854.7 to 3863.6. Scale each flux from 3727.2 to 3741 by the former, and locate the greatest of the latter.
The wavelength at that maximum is 3740.13 angstrom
